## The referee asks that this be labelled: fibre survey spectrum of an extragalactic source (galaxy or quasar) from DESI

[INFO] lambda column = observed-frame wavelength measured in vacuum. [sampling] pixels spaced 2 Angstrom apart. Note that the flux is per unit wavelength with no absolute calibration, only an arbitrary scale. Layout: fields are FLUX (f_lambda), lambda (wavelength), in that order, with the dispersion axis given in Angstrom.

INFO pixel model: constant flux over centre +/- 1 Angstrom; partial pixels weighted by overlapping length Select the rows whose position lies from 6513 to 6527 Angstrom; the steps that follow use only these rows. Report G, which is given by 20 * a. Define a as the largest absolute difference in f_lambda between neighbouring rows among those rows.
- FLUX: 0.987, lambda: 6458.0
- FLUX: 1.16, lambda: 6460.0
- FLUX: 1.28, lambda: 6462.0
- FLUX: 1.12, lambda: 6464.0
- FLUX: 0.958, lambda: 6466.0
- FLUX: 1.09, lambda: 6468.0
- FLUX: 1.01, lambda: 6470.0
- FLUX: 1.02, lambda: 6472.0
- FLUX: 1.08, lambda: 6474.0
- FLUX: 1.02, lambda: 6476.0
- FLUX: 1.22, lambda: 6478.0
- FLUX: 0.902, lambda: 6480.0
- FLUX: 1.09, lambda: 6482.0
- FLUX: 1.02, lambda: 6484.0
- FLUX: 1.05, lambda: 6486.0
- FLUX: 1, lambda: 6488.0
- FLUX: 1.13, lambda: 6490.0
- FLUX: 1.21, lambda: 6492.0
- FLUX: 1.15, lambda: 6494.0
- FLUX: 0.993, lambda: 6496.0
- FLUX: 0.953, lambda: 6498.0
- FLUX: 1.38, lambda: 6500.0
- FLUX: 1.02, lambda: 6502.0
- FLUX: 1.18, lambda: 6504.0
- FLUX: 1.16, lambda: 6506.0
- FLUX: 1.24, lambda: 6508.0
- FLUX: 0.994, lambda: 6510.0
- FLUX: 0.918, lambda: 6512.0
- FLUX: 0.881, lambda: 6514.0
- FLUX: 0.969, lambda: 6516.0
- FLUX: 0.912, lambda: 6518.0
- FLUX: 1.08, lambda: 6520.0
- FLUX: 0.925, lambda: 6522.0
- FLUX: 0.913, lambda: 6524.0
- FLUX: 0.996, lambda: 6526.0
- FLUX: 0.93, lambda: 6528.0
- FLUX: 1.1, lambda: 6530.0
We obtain 3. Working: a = 0.17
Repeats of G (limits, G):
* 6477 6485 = 6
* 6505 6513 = 5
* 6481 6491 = 3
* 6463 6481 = 6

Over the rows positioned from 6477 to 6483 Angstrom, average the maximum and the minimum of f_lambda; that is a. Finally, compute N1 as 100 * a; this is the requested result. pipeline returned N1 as 106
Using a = 1.06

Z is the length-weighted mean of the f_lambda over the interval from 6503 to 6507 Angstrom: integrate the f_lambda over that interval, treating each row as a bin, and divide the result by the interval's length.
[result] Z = 1.17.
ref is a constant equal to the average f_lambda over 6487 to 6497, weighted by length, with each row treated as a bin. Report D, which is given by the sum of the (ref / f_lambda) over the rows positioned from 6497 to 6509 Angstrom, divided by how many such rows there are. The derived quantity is 0.96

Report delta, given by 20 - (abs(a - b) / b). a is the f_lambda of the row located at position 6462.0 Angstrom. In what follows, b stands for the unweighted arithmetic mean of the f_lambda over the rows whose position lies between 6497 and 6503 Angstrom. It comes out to 19.9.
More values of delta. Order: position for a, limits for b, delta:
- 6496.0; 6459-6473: 19.9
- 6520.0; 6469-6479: 20.0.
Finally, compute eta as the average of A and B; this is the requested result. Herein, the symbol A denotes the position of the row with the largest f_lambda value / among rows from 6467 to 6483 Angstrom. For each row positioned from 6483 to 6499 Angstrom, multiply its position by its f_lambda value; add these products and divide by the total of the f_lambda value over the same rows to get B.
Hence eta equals 6484.5 Angstrom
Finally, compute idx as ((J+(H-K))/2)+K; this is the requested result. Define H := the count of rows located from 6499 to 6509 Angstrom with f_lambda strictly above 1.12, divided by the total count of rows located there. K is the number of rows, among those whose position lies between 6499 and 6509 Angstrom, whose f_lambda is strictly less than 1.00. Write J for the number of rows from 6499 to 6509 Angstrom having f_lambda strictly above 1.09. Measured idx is 2.4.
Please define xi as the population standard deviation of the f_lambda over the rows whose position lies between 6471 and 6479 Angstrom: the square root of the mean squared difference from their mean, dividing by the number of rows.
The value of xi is 0.08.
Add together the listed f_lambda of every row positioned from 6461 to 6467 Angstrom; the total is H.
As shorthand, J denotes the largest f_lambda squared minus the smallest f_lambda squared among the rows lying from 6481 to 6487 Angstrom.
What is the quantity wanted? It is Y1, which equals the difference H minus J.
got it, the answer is 3.21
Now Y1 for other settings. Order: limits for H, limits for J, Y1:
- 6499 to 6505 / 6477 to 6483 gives 2.91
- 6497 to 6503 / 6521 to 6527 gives 3.19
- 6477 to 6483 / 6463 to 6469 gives 2.88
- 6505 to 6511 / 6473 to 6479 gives 2.95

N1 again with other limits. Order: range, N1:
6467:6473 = 105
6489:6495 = 117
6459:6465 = 120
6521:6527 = 95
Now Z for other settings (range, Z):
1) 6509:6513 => 0.96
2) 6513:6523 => 0.95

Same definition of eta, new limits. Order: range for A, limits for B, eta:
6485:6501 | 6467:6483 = 6487.5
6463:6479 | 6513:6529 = 6499.5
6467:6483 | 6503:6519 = 6494.3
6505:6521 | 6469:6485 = 6492.5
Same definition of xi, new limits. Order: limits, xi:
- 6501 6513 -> 0.11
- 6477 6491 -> 0.09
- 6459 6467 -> 0.12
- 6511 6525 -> 0.06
